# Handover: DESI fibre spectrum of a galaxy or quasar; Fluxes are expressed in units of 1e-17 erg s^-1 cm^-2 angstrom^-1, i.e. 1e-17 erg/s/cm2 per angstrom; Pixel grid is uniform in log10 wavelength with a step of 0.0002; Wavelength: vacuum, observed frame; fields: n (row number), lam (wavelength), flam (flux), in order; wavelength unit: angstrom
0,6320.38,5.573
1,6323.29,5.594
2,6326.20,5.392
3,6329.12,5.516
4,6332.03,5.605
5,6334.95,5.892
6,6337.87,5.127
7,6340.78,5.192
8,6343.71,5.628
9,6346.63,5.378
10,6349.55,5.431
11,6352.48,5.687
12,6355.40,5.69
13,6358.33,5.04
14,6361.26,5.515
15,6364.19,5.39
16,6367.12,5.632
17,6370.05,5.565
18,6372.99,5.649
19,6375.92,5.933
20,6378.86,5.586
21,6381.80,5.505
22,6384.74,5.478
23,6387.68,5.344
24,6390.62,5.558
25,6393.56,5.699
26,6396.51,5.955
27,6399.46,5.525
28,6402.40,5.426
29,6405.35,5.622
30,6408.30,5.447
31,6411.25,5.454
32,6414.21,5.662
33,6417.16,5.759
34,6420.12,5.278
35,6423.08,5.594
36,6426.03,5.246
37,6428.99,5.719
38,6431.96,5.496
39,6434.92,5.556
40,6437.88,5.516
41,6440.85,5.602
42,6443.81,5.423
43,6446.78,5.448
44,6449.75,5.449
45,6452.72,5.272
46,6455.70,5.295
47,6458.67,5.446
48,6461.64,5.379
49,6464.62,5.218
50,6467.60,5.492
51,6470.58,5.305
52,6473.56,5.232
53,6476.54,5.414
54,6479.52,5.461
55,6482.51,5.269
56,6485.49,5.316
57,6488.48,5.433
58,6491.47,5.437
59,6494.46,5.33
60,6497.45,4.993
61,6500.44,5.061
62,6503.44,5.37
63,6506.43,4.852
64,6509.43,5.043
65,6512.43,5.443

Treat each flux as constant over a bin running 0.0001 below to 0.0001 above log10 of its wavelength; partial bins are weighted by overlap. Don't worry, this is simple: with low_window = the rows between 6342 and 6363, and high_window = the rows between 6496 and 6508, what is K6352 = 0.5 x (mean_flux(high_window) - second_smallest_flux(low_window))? -0.15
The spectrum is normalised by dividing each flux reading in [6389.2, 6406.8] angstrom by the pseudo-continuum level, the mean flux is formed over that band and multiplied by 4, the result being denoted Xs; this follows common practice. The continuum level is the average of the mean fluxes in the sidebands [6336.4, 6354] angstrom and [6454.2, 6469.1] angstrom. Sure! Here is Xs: 4.18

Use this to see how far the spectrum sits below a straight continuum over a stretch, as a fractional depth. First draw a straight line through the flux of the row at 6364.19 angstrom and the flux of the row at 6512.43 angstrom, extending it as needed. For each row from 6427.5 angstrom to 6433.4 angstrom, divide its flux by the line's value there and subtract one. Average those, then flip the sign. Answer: -0.036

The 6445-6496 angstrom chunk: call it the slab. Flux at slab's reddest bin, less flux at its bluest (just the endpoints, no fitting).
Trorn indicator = -0.12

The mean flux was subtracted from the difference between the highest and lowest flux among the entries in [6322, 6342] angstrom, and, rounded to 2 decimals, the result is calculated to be -4.71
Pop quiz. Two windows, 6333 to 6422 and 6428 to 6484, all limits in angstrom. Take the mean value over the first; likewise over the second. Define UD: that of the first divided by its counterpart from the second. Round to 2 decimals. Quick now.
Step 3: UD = 1.02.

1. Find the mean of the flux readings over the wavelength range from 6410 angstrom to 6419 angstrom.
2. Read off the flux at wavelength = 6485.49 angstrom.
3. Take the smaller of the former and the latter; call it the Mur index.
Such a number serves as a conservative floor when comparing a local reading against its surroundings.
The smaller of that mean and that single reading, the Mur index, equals 5.32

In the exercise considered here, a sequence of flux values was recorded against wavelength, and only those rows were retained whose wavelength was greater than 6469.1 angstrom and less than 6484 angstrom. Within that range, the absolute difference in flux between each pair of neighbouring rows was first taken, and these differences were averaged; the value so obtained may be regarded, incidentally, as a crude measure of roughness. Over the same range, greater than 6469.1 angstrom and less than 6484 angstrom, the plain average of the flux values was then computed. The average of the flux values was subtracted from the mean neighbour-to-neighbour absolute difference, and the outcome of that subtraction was -5.21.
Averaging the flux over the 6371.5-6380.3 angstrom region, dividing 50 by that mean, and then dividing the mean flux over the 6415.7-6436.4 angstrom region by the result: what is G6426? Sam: 0.632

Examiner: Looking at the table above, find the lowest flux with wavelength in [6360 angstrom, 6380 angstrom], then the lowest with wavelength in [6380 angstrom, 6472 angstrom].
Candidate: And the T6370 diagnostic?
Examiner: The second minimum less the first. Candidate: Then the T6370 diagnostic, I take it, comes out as -0.2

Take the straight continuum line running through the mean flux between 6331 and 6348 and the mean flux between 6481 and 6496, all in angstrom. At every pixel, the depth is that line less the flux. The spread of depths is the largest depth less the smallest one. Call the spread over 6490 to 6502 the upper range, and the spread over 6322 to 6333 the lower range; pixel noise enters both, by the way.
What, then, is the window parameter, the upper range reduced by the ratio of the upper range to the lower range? -1.6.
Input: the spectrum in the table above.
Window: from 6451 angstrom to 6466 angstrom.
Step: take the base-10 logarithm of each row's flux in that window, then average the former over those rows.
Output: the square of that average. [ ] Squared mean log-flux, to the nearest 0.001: 0.527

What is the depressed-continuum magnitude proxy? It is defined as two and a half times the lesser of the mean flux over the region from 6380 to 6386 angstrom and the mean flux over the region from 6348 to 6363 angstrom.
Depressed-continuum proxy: 13.7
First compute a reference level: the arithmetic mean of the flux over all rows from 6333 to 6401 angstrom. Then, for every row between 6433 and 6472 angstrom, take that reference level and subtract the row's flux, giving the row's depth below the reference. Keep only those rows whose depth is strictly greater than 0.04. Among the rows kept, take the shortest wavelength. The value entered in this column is 6443.81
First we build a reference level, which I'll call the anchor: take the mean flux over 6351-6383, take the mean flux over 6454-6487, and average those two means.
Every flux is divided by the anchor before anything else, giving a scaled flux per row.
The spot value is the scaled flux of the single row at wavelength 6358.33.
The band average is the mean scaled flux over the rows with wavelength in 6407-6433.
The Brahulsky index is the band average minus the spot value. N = 0.09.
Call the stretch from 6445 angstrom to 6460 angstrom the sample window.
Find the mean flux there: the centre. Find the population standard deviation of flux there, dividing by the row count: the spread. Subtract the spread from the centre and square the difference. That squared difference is 28.1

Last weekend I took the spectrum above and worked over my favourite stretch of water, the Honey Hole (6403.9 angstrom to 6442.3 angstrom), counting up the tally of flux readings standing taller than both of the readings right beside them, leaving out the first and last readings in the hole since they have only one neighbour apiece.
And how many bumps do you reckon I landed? 4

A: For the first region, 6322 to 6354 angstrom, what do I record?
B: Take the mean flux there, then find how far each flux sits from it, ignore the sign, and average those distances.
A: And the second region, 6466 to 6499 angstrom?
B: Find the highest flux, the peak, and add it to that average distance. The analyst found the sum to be 5.67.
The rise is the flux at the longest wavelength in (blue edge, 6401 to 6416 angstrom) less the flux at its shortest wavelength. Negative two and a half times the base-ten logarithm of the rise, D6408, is 1.6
